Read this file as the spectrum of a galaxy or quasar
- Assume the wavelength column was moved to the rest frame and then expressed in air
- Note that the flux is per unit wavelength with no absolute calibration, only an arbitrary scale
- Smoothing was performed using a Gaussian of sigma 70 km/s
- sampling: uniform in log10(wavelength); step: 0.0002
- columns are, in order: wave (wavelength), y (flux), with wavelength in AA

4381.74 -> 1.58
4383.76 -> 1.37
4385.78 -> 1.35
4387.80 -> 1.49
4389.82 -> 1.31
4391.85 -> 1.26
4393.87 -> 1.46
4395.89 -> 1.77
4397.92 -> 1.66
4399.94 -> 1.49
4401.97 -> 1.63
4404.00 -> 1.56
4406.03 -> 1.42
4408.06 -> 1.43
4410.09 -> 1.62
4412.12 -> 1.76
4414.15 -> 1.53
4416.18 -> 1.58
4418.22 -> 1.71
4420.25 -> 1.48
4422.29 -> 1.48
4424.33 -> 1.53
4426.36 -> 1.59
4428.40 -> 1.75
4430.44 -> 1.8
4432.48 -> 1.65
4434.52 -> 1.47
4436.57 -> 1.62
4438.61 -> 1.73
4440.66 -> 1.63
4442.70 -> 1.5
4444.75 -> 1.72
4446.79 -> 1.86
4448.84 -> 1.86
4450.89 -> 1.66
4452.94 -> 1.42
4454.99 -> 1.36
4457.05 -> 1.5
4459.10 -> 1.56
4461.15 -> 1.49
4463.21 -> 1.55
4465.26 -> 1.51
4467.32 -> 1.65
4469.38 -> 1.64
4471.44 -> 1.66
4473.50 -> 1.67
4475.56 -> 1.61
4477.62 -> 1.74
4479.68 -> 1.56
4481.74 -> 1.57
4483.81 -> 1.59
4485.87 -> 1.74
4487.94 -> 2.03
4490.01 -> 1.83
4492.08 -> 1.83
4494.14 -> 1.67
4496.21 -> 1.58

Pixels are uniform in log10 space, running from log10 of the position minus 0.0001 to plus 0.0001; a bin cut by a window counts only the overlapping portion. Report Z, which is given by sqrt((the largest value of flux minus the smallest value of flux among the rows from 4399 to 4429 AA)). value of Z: 0.583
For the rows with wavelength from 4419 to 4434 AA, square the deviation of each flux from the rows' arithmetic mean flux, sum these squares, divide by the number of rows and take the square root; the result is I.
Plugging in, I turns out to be 0.12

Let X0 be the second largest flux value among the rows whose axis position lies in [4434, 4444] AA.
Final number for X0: 1.63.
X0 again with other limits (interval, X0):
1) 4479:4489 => 1.74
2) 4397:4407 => 1.63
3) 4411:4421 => 1.71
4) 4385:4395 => 1.46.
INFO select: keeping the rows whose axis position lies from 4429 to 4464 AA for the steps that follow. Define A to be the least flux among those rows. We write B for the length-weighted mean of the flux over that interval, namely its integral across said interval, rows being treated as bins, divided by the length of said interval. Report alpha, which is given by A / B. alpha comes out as 0.844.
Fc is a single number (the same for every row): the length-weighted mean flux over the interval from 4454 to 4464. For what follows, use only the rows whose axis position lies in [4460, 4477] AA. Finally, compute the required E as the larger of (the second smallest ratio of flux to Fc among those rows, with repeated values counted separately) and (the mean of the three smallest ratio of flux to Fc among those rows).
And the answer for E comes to 1.02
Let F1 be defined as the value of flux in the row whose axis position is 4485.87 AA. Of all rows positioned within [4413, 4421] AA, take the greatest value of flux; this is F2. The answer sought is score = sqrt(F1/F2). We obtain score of 1.01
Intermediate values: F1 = 1.74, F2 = 1.71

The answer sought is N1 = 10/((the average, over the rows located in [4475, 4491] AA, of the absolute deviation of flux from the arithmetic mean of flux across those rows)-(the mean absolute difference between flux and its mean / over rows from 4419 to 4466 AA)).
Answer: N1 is 839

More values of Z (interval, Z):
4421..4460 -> 0.707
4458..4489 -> 0.735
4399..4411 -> 0.458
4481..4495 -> 0.678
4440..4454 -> 0.663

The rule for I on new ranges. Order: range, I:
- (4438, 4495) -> 0.15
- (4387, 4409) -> 0.14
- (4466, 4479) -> 0.04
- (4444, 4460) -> 0.18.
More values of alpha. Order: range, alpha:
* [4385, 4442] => 0.806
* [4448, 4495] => 0.830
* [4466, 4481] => 0.949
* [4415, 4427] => 0.948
